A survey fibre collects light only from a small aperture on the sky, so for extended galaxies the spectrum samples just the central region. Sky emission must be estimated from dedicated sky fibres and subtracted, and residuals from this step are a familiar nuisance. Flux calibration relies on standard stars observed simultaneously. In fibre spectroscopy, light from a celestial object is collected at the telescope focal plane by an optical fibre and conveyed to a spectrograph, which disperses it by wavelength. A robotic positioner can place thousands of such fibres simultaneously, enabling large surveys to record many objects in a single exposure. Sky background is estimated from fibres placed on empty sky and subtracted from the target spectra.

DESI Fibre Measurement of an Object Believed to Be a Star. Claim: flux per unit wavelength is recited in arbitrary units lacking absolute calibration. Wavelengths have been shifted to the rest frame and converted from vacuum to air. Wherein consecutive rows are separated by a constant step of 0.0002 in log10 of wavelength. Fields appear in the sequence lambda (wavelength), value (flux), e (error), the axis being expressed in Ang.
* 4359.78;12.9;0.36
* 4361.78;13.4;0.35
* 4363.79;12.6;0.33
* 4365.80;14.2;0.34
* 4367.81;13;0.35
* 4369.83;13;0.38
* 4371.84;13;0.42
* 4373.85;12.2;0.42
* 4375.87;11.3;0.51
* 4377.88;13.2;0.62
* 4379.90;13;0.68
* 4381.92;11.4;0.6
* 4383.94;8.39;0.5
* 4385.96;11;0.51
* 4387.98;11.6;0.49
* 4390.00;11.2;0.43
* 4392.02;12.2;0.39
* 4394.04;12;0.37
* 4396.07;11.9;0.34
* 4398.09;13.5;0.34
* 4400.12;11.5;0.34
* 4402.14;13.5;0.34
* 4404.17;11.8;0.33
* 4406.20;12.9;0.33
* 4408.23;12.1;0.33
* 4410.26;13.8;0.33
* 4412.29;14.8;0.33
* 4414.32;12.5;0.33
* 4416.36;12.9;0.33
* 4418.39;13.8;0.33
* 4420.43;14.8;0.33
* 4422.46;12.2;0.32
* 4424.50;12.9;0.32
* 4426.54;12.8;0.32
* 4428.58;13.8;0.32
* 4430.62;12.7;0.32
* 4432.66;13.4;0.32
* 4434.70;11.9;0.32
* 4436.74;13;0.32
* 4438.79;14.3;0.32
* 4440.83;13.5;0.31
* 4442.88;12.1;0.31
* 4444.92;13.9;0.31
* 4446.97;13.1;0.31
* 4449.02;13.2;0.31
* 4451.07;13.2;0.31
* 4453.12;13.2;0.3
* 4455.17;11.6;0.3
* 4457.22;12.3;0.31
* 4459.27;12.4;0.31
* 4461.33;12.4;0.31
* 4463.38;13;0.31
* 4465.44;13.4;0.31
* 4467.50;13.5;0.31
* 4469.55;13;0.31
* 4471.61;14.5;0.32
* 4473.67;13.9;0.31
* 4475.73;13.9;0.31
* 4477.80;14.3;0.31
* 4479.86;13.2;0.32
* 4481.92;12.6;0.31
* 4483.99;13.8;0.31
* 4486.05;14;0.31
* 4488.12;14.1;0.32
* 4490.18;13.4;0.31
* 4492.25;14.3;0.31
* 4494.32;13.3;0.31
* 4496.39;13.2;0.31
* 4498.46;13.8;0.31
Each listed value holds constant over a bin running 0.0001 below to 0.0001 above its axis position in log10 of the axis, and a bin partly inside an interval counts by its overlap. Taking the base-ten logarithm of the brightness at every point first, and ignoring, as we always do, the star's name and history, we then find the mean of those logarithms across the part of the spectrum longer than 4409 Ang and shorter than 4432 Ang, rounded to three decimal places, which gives 1.125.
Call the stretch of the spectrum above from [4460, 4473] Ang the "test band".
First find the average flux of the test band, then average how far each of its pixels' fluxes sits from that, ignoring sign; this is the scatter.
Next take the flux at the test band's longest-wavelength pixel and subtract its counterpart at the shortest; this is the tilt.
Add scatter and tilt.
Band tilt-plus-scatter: 2.6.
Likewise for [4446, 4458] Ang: -0.3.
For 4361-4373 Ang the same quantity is 0.0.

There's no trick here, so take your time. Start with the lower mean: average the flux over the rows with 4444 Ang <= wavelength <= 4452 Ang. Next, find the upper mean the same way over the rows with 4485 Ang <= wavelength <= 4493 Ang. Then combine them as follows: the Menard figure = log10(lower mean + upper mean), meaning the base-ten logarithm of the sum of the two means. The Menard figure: 1.44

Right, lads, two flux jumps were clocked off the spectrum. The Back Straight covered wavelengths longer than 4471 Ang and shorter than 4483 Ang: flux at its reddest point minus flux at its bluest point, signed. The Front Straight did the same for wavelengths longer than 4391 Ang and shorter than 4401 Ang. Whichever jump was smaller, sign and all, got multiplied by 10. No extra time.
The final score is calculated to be -19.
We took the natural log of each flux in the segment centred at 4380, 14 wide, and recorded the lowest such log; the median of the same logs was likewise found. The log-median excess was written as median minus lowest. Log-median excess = 0.307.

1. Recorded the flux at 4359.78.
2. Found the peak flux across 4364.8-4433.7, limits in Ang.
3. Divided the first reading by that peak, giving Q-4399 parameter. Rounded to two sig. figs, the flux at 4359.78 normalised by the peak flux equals 0.87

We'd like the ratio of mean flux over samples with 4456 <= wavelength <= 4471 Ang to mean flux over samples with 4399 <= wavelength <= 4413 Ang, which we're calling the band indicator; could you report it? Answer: 1.00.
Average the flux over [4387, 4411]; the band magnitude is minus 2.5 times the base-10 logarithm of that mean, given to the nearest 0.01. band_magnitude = -2.73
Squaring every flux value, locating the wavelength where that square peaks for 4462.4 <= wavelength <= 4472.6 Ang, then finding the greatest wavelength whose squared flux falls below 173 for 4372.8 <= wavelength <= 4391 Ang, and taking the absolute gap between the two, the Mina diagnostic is 81.6 Ang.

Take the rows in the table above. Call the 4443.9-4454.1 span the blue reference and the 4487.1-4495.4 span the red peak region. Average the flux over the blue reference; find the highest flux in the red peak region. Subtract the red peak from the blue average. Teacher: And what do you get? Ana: -1.0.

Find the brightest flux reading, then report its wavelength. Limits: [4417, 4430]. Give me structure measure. 4420.43 Ang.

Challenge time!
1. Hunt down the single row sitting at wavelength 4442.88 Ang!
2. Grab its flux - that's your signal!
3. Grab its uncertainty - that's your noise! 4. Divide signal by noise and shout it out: 39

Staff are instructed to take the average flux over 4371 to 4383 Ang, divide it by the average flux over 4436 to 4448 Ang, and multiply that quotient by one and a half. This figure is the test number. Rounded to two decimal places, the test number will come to 1.39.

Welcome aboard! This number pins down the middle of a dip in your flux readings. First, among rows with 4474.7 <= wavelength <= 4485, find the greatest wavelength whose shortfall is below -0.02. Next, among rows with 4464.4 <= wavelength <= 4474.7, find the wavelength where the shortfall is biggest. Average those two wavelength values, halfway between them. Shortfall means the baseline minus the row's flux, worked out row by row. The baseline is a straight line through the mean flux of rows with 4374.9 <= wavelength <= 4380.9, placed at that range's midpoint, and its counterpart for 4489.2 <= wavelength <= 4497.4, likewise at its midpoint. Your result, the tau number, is 4476.8 Ang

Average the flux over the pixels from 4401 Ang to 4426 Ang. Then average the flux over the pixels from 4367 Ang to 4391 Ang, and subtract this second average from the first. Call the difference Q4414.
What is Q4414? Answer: 1.3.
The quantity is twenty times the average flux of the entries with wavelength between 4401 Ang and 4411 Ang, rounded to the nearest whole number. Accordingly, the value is 256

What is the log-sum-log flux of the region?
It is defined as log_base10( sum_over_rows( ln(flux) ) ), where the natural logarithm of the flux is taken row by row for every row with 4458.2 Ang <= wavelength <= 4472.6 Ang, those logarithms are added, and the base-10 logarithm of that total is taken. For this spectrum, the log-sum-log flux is 1.3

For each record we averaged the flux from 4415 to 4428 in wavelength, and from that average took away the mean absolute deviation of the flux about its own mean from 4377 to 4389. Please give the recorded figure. 12.1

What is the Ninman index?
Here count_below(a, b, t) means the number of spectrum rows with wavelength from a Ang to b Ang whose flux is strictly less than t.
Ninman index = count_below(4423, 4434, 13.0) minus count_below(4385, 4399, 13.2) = -3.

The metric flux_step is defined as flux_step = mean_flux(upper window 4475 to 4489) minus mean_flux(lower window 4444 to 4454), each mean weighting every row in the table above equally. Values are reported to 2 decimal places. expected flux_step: 0.38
